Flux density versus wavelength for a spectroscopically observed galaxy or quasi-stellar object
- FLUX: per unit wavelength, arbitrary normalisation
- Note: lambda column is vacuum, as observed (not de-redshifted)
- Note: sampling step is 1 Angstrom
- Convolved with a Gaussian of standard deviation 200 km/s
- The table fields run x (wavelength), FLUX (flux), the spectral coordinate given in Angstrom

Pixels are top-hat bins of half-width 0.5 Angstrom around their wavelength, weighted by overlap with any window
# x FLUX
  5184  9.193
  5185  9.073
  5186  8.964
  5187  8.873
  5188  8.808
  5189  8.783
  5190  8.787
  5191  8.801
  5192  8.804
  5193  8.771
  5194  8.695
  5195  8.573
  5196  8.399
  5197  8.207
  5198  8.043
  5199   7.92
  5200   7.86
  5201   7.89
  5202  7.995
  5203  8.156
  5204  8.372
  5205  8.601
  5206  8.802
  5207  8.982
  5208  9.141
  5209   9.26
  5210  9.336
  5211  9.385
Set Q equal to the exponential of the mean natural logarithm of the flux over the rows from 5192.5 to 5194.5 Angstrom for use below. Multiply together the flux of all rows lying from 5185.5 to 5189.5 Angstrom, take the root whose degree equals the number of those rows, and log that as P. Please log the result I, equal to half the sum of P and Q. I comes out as 8.8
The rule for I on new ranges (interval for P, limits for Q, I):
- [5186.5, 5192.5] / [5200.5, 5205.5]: 8.5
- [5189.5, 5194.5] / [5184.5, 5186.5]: 8.9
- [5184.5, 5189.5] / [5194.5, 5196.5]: 8.7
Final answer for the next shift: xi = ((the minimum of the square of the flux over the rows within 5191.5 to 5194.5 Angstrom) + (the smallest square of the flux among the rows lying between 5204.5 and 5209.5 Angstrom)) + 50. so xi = 200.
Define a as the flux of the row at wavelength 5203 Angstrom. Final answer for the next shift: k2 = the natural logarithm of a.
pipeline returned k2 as 2.10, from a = 8.156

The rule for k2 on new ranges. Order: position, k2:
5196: 2.13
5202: 2.08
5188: 2.18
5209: 2.23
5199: 2.07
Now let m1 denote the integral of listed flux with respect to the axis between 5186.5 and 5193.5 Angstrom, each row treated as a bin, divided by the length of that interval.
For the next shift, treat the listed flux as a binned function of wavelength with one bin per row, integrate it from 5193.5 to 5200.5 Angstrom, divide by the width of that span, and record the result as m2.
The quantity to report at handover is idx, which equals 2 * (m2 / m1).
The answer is 1.87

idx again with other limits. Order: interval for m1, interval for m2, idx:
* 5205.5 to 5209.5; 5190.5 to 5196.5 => 1.92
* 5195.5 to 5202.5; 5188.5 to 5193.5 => 2.19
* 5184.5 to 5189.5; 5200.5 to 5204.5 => 1.82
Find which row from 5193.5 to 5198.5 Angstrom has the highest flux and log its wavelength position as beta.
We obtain 5194 Angstrom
